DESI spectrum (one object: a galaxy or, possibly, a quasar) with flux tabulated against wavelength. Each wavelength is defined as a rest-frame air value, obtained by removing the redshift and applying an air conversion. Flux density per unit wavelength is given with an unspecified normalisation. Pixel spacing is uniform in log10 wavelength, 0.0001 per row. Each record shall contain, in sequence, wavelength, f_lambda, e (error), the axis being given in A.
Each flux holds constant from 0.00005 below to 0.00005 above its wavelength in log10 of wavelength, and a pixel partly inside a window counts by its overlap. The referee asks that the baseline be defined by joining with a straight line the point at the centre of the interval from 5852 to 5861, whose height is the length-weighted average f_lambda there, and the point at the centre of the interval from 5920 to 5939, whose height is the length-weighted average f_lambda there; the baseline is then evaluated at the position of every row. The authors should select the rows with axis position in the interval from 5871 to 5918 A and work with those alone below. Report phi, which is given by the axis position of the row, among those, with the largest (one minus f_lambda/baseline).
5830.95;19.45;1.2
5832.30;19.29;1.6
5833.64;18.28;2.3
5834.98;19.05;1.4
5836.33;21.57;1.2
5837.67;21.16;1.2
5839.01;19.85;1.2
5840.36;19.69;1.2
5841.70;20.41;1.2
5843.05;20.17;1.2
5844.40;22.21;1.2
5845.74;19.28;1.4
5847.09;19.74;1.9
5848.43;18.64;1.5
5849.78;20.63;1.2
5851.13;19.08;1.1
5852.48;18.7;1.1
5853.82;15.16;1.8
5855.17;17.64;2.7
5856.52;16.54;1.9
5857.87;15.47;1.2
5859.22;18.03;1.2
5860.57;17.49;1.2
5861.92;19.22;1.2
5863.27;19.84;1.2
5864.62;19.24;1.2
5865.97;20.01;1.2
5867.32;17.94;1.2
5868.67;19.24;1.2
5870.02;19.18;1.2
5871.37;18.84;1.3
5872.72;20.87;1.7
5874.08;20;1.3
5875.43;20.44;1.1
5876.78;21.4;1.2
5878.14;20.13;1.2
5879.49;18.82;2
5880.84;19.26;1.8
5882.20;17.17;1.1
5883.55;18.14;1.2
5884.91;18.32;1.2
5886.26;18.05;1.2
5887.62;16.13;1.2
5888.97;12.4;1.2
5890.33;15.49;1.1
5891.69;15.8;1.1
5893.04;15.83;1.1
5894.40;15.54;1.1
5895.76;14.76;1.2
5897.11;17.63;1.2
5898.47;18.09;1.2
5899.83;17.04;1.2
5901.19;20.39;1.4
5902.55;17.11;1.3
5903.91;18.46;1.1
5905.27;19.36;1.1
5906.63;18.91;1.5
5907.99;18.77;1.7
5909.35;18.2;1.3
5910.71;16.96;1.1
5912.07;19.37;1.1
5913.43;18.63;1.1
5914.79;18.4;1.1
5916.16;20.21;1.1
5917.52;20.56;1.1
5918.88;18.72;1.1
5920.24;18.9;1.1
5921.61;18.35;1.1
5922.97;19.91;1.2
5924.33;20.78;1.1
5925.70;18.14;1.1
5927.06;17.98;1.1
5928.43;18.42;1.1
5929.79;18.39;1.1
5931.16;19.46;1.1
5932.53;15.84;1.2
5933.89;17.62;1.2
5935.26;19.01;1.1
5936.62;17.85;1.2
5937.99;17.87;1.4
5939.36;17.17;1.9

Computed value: 5888.97 A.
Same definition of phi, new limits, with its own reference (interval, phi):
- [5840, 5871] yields 5853.82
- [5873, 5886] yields 5882.20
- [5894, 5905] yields 5895.76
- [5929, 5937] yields 5932.53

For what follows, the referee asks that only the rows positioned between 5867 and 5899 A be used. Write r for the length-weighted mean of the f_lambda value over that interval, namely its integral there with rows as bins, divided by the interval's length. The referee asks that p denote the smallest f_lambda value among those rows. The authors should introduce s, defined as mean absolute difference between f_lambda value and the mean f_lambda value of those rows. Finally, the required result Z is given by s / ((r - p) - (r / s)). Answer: -0.33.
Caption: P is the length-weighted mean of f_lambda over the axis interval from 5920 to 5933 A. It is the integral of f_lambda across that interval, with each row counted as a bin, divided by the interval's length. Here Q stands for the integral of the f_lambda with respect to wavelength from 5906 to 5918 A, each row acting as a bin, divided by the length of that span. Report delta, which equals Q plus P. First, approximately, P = 18.6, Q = 18.9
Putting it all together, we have 37.5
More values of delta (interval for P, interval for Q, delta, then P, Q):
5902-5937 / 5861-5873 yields 37.9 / 18.6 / 19.3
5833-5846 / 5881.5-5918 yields 37.8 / 20.2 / 17.6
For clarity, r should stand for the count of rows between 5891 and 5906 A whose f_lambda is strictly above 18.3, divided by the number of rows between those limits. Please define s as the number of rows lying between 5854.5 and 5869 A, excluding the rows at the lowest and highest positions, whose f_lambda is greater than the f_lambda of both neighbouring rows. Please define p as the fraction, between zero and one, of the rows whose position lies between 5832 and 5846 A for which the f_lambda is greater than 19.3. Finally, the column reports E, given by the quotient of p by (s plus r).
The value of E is 0.19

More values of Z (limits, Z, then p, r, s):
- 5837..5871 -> -0.10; 15.16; 19.0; 1.22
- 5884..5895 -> -0.12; 12.4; 16.0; 1.17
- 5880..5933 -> -0.16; 12.4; 18.0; 1.31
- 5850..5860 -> -0.12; 15.16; 17.4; 1.29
